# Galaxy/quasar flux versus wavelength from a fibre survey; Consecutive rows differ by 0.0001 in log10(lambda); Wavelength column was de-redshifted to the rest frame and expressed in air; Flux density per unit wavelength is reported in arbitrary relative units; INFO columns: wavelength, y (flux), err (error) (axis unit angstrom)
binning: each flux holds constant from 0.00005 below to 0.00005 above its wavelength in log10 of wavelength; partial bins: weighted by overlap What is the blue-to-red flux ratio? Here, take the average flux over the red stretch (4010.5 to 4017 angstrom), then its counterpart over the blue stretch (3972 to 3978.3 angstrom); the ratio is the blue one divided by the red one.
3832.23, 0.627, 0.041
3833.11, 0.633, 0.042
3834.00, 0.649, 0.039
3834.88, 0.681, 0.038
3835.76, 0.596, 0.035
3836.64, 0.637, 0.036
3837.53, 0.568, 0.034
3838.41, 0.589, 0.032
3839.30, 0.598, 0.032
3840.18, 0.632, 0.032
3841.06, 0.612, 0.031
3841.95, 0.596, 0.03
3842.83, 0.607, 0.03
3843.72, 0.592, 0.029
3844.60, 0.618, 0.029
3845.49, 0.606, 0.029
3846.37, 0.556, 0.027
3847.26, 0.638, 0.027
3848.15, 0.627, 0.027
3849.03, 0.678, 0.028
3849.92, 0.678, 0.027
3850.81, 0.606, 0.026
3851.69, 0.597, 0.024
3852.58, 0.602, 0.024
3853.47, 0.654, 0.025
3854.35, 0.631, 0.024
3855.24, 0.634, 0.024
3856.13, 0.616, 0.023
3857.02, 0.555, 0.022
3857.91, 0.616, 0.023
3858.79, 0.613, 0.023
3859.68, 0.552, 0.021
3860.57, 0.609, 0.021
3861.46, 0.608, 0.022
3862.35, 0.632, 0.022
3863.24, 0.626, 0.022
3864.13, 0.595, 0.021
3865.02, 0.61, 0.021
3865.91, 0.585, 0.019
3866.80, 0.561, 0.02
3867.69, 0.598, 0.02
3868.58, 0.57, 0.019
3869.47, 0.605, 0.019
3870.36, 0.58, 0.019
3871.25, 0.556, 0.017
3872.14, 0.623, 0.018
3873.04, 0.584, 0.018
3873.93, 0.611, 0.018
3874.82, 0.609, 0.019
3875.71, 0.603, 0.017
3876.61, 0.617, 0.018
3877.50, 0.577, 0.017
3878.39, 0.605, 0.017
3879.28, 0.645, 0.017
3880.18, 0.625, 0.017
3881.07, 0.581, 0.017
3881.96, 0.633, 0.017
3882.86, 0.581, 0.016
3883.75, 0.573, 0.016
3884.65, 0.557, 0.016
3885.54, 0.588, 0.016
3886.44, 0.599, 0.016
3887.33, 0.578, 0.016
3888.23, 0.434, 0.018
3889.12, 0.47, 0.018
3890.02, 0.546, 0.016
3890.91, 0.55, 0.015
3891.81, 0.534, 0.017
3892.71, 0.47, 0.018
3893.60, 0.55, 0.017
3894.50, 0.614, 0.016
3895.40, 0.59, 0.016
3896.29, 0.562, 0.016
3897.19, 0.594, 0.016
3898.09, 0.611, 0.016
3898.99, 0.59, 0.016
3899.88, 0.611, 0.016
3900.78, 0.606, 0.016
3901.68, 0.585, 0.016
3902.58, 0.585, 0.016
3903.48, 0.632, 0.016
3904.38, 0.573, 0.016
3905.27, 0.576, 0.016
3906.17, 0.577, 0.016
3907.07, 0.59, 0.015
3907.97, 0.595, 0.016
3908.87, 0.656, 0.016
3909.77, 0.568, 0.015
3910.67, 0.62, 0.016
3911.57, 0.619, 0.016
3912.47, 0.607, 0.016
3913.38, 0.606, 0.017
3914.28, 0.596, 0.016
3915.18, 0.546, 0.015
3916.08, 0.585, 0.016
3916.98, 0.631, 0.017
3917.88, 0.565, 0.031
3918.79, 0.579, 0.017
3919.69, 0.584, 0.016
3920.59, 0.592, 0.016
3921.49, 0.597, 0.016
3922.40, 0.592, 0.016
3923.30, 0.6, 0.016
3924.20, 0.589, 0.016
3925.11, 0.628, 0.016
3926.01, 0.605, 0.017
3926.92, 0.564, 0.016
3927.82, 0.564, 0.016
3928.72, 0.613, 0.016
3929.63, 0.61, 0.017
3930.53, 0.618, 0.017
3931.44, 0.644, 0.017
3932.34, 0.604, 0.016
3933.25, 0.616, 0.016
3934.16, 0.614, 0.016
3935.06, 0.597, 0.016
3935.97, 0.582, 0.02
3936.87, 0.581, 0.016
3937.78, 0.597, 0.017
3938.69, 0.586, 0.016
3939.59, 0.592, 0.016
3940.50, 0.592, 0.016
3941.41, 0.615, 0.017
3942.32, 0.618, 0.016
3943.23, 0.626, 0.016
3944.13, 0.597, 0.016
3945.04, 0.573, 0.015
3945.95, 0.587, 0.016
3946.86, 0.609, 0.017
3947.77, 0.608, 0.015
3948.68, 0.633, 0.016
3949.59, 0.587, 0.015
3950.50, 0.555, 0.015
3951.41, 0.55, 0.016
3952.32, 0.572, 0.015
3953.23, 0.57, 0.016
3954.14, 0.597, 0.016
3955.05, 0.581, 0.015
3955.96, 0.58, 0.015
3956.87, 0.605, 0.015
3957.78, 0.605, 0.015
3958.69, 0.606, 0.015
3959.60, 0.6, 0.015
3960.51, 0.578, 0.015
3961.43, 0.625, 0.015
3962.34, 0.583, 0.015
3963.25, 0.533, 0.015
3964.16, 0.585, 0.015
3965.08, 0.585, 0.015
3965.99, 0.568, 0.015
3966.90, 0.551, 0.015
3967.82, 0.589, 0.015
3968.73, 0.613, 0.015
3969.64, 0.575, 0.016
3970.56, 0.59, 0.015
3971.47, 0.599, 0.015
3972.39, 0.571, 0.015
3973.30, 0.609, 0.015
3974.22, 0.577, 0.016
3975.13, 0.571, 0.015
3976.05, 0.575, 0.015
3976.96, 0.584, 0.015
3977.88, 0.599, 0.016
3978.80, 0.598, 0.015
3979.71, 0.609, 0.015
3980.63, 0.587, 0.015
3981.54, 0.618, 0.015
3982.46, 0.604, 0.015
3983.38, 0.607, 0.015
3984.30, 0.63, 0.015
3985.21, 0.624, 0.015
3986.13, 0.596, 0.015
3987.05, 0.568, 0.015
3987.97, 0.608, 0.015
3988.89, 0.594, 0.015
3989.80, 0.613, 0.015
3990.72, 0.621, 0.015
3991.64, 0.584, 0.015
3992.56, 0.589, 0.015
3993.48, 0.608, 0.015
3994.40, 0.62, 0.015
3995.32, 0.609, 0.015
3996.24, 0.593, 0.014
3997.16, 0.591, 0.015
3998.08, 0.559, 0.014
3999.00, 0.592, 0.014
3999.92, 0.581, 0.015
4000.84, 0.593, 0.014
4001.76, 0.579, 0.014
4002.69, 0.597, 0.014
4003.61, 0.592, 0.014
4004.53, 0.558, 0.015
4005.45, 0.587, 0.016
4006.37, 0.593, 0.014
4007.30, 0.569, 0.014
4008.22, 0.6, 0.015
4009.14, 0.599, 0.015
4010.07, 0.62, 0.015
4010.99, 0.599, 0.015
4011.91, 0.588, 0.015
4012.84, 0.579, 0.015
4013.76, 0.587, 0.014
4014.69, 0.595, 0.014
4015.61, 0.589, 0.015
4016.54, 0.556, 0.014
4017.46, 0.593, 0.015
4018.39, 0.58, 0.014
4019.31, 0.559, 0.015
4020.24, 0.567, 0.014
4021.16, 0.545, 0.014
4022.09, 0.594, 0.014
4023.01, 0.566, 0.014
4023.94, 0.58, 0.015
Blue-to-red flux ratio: 1.00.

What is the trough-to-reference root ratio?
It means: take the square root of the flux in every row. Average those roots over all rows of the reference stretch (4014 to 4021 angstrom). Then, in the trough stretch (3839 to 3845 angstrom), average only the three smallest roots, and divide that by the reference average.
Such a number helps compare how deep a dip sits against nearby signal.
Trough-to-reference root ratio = 1.02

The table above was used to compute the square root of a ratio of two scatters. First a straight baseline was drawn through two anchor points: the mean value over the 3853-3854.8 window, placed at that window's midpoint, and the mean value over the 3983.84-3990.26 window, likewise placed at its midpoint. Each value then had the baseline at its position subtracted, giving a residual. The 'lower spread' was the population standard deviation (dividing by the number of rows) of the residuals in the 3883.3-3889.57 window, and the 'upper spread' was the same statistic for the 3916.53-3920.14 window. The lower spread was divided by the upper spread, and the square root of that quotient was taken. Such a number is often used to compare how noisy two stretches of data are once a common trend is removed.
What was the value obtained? 1.5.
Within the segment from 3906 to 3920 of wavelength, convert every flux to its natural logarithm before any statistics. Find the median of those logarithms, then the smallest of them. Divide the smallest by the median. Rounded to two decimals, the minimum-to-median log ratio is 1.16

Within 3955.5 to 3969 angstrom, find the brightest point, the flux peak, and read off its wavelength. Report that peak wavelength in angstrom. 3961.43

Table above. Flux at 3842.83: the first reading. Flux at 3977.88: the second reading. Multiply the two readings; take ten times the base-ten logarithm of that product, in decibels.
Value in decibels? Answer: -4.39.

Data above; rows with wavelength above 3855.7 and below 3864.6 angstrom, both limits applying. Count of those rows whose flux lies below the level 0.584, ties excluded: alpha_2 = 2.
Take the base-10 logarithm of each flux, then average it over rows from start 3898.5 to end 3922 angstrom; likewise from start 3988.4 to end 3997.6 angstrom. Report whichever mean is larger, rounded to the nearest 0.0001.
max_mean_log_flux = -0.2204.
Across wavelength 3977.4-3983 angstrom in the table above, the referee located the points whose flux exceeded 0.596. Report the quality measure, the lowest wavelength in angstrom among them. 3977.88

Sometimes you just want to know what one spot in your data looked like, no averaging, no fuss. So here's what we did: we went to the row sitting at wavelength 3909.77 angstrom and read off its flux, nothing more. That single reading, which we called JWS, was 0.568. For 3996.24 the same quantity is 0.593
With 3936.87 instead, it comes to 0.581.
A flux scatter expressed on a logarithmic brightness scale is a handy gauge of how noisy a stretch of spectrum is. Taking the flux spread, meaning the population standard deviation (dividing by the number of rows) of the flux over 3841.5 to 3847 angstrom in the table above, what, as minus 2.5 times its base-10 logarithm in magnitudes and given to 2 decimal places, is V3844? 4.27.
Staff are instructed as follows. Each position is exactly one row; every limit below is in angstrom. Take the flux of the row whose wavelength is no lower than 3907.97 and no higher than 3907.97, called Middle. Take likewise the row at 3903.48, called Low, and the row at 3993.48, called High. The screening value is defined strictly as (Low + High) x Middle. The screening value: 0.738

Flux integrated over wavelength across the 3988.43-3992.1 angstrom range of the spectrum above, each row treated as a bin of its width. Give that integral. 2.22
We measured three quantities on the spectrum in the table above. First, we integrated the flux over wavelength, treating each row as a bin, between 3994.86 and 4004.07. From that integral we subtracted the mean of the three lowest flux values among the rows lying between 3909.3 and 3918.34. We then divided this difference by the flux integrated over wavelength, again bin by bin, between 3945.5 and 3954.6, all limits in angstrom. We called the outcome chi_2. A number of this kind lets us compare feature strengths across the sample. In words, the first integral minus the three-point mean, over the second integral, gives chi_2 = 0.911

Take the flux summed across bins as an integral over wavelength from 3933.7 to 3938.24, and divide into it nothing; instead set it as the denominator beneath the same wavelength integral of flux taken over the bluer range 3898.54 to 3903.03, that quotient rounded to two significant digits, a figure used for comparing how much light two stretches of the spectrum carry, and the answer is 0.99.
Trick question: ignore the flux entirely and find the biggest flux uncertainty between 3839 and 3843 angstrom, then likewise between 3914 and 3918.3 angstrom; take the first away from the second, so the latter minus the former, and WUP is -0.0010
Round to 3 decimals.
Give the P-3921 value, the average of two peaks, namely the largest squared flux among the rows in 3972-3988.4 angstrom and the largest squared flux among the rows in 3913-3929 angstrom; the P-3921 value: 0.398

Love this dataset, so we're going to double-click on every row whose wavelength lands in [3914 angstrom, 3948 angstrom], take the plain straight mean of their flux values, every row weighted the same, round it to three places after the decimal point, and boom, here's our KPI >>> 0.597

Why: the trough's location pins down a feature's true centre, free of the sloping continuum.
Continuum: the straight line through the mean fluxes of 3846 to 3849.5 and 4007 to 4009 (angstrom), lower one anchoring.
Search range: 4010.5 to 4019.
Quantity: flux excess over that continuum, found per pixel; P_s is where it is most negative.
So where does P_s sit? 4016.54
